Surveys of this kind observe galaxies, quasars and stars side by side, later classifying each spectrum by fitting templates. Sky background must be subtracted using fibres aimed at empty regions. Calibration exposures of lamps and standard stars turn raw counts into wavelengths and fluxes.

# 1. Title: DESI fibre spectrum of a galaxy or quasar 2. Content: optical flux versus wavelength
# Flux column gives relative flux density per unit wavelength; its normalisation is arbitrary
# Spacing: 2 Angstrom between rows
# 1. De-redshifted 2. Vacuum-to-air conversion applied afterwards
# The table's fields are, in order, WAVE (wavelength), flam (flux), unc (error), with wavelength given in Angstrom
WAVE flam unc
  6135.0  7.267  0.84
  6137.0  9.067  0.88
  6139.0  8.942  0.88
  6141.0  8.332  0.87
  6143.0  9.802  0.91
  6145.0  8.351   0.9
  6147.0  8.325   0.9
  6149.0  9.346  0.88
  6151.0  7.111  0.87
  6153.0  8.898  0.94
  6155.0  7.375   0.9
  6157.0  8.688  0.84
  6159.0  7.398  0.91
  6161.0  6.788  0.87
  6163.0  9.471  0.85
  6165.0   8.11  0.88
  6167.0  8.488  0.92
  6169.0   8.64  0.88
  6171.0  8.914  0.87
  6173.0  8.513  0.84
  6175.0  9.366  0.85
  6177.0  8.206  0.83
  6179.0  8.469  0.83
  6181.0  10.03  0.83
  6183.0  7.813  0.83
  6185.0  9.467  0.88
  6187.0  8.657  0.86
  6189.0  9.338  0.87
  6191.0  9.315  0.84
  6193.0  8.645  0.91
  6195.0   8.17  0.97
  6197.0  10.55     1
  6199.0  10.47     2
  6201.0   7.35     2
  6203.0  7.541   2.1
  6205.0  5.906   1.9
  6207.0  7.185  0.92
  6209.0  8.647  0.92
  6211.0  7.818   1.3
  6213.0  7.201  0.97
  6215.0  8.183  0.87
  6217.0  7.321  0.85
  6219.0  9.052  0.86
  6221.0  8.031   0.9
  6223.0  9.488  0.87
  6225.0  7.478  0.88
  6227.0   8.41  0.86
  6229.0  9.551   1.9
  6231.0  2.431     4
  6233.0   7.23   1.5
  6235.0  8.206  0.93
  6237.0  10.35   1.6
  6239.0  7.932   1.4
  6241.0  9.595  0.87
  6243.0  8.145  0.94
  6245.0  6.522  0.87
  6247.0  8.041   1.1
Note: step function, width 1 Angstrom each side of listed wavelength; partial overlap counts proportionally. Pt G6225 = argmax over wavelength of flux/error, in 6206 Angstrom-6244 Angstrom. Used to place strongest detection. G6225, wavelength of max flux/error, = 6241.0 Angstrom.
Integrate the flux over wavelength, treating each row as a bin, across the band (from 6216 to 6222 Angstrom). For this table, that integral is 48.8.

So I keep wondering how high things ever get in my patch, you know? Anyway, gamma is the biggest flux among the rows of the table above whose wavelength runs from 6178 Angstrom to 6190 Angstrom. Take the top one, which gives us 10.03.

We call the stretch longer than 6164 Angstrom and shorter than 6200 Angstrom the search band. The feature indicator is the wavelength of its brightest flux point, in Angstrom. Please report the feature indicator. 6197.0 Angstrom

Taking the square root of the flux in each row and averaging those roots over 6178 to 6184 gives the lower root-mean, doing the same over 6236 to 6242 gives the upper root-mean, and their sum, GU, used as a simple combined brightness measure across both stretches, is 6.00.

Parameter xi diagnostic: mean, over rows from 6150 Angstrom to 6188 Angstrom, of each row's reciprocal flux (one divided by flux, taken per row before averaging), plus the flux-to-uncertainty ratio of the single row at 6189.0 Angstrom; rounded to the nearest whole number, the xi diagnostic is 11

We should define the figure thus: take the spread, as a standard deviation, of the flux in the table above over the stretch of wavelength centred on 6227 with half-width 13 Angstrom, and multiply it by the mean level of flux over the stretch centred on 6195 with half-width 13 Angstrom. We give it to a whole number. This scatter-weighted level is 16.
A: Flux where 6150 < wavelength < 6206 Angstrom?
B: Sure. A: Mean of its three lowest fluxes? 6.60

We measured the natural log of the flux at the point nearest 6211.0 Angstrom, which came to 2.06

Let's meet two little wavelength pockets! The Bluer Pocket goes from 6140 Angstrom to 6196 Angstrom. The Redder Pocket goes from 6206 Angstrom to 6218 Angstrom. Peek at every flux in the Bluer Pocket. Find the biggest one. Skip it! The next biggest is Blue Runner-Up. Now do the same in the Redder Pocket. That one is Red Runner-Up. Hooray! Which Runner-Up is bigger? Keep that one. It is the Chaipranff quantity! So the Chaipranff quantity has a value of 9.8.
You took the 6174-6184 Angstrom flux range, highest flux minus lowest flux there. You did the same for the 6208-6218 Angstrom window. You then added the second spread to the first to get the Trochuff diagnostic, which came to 3.7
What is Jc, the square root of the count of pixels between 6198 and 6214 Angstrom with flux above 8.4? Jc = 1.4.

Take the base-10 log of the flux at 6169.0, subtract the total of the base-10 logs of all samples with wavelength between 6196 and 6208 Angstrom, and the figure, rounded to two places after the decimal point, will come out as -4.48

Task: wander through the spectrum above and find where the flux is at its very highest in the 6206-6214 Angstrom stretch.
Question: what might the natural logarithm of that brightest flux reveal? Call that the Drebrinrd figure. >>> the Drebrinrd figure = 2.16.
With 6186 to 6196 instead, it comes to 2.23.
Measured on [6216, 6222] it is 2.20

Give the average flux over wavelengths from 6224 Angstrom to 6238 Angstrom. 7.7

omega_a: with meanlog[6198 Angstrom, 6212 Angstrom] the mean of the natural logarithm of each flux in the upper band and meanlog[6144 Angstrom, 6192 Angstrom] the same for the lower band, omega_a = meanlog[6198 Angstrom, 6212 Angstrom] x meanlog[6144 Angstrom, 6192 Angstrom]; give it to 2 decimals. 4.38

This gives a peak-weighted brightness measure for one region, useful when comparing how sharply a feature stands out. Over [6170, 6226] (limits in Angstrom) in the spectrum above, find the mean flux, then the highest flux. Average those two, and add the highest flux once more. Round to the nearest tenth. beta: 20.1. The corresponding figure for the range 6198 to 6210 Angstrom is 19.6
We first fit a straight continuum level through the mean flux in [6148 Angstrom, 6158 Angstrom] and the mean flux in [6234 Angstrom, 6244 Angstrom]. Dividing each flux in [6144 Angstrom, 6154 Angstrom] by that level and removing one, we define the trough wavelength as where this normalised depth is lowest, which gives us 6151.0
